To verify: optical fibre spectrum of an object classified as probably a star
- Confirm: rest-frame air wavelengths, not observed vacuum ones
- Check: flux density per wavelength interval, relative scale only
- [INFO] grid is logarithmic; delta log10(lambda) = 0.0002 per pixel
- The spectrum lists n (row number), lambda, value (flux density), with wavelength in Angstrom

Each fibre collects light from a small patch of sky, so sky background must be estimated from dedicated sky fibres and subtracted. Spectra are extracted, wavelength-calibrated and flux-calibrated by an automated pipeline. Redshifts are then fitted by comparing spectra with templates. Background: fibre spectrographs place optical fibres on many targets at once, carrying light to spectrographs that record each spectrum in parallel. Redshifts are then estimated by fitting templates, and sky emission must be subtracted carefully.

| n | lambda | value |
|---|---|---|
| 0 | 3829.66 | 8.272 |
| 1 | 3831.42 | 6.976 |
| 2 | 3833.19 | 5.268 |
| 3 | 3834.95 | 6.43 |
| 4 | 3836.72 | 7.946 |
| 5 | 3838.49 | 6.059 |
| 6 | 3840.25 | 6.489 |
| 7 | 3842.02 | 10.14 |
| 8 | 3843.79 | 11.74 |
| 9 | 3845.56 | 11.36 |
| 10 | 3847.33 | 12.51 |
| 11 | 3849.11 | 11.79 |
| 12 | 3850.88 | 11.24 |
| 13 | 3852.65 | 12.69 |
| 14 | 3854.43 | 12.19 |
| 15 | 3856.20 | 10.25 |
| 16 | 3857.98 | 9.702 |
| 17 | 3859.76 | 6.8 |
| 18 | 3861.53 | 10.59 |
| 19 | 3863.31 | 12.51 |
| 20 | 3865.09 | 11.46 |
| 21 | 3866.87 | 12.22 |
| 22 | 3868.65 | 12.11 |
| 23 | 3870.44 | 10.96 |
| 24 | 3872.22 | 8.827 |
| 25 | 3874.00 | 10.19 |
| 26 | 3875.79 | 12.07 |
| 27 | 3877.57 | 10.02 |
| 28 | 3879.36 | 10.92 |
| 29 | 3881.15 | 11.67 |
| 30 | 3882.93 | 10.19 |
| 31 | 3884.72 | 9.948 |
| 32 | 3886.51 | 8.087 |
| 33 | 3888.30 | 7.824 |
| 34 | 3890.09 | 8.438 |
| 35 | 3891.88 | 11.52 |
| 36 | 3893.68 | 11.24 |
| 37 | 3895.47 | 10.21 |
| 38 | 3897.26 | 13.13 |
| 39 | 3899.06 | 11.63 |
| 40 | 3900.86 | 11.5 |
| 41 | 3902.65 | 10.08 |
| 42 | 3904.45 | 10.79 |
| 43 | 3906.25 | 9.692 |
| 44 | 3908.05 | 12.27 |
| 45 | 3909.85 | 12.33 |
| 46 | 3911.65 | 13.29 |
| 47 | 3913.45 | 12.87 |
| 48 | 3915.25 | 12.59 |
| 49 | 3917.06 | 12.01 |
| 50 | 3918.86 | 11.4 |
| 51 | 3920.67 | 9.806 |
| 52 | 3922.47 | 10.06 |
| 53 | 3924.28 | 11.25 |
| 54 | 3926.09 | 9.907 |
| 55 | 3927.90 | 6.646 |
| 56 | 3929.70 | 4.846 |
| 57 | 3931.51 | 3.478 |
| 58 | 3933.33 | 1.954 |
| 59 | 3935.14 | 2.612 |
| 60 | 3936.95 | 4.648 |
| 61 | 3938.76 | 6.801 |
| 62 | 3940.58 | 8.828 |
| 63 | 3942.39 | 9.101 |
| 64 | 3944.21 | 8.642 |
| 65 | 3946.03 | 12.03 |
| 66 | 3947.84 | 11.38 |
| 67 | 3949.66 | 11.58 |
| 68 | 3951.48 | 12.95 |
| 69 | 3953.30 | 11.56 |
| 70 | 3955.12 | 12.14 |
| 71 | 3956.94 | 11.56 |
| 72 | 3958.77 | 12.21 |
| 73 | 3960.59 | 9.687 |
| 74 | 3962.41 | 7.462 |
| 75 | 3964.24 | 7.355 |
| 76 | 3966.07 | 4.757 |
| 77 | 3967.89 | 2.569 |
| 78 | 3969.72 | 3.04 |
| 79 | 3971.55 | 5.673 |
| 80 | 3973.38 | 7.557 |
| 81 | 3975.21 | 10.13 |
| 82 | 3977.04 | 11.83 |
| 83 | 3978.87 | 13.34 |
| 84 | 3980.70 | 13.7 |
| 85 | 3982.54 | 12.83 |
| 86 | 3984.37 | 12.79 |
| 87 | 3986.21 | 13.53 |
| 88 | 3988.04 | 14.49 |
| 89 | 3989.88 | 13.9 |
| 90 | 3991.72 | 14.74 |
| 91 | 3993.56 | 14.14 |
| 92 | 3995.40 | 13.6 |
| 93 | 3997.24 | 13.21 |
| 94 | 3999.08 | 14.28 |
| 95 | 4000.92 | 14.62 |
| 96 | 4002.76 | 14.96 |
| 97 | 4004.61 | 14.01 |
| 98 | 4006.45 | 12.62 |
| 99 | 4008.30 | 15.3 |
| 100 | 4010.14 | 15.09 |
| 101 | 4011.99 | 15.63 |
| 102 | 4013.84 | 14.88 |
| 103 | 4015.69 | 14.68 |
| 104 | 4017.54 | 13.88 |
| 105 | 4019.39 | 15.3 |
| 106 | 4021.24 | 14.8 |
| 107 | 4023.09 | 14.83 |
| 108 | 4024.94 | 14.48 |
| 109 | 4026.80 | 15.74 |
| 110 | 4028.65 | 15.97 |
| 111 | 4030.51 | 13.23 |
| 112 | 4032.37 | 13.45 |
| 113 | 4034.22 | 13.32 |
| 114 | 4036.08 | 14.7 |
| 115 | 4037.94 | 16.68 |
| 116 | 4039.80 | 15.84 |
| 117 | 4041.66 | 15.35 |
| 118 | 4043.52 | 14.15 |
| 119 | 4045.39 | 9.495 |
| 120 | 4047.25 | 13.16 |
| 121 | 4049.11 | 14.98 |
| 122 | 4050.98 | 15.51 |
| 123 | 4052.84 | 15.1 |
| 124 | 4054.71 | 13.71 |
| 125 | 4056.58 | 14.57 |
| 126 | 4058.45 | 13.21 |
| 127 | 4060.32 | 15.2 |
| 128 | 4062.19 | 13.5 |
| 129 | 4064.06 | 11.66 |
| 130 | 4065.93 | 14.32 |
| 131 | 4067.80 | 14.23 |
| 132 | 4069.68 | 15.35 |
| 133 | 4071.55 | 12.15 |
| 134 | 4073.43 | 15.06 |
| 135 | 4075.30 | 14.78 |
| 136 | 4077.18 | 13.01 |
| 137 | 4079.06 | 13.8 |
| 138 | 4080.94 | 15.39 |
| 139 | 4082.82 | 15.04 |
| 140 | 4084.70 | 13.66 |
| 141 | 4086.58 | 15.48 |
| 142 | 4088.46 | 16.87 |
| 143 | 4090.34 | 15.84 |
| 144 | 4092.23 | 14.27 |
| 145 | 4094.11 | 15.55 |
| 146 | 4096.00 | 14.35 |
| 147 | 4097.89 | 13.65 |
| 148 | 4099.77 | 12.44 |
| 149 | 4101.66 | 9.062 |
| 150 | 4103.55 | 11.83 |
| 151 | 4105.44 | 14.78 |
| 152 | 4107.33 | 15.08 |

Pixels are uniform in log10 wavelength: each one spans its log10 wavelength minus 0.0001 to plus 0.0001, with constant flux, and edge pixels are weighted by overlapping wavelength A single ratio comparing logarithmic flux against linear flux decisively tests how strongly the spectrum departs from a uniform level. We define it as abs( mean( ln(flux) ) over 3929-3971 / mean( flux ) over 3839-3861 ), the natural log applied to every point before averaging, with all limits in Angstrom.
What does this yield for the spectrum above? 0.18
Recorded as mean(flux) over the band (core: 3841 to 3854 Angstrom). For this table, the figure 11.6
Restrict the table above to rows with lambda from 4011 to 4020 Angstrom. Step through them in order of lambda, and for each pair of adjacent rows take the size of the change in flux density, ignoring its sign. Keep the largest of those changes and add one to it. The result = 2.4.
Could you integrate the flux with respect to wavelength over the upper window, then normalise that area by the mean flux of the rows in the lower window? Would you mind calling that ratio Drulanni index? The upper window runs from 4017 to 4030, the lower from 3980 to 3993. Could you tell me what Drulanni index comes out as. 14.2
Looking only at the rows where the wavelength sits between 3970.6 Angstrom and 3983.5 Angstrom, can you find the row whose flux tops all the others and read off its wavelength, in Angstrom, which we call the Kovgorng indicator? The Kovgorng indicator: 3980.70 Angstrom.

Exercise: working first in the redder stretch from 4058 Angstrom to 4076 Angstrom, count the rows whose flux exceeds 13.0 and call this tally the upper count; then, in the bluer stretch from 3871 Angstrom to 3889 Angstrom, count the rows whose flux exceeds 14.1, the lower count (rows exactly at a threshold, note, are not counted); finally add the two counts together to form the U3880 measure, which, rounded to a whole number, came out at 8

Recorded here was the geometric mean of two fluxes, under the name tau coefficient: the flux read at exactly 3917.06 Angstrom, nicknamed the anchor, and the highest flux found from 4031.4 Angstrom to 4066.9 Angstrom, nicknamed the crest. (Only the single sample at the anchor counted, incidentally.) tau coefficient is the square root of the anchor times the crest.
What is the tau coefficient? 14.2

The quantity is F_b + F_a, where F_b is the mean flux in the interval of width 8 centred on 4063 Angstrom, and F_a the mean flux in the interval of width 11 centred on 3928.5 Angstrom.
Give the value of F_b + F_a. 20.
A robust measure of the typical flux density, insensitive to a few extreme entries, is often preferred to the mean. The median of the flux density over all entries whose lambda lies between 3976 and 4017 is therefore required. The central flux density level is 14.1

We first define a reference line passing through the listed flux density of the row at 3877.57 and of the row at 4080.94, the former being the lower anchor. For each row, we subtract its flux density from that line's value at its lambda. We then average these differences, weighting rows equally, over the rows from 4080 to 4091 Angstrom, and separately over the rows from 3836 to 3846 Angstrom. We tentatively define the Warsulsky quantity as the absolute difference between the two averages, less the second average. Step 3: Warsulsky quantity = -0.1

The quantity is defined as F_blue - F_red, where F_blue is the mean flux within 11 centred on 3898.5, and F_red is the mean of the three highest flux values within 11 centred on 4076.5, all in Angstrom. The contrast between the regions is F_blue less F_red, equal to -3.8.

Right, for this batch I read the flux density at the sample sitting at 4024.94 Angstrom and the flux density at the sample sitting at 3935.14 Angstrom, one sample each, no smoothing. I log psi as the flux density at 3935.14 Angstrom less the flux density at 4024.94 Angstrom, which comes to -12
